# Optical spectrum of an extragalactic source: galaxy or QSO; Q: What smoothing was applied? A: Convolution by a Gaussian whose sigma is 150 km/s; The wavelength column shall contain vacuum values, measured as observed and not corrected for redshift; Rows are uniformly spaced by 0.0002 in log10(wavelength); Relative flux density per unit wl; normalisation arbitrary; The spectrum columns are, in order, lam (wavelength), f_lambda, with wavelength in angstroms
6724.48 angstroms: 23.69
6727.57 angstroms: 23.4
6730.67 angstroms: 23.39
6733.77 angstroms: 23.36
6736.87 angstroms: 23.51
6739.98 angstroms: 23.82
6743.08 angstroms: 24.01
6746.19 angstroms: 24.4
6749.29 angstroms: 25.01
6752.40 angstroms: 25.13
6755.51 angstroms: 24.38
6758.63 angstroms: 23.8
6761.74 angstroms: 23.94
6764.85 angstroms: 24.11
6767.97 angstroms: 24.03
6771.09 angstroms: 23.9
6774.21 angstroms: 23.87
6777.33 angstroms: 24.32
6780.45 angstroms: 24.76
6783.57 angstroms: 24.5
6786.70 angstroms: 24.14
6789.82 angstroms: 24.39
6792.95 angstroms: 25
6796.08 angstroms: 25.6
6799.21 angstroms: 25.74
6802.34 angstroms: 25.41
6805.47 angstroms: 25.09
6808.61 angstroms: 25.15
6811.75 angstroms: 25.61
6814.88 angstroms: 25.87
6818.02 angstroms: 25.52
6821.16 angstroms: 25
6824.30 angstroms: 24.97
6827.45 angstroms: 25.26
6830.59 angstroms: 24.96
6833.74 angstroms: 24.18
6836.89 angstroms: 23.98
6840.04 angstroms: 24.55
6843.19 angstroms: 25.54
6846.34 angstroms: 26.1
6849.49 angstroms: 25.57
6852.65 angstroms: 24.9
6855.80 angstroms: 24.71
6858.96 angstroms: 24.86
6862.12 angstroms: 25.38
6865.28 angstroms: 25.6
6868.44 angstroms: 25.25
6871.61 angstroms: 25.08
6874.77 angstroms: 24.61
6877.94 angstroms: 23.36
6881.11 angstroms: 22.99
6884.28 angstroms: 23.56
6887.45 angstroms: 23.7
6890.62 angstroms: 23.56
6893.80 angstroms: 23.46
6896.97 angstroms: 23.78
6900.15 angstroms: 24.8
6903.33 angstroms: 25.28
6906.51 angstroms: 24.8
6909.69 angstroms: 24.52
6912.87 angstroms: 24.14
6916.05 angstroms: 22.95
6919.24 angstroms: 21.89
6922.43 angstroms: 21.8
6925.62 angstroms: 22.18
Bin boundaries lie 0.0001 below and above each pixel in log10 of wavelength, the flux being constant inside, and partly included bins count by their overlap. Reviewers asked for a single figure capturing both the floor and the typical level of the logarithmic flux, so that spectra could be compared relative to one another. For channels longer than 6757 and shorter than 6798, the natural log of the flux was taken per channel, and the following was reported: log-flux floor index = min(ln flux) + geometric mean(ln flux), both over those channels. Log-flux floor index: 6.36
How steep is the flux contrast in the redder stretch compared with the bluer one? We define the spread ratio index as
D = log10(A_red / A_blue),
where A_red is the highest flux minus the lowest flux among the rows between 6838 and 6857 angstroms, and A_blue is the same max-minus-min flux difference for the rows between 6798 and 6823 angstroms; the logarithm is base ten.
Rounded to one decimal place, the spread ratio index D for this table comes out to 0.3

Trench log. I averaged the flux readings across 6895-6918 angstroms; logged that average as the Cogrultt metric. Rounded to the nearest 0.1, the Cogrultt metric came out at 24.3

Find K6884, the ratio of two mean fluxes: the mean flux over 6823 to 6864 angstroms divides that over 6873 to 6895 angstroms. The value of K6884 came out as 0.94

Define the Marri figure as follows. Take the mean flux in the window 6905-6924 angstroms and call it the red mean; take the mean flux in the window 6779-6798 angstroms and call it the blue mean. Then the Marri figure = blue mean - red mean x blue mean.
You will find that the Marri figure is -553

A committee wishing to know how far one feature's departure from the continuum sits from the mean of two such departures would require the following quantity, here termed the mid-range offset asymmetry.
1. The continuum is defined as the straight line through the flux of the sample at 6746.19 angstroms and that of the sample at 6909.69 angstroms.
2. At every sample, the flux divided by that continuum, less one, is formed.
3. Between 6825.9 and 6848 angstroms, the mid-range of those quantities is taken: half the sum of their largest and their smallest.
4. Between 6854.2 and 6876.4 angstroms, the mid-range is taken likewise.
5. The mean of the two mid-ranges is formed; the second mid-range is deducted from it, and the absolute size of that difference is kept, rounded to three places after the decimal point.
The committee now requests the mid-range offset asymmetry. 0.001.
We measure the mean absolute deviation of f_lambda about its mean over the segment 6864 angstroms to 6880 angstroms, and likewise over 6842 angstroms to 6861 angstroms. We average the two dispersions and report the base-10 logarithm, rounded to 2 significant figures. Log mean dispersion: -0.26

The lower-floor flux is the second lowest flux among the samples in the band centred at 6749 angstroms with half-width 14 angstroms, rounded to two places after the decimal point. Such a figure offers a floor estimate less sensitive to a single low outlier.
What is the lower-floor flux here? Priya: 23.80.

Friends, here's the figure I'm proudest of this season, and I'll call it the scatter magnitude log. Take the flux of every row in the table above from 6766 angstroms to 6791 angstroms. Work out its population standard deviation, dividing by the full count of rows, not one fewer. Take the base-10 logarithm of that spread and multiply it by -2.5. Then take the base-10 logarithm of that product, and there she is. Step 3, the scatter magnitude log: 0.13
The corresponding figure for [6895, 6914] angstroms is -0.11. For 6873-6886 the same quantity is -0.26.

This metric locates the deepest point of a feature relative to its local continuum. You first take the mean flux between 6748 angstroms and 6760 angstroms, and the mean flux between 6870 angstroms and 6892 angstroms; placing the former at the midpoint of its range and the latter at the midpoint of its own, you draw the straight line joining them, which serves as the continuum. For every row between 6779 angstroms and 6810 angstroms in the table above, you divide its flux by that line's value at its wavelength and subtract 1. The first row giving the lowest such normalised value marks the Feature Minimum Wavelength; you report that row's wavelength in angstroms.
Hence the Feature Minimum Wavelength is 6786.70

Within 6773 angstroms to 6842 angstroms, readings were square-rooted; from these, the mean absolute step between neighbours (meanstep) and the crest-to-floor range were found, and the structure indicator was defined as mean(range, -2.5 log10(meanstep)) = 1.90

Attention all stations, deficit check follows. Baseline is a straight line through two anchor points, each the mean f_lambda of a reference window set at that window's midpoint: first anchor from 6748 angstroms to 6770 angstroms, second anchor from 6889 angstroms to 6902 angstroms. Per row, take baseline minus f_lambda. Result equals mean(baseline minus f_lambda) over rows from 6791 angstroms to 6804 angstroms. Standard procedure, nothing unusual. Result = -1.2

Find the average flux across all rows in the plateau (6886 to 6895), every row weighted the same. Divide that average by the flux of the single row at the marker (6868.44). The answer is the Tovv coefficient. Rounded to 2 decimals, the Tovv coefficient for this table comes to 0.93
